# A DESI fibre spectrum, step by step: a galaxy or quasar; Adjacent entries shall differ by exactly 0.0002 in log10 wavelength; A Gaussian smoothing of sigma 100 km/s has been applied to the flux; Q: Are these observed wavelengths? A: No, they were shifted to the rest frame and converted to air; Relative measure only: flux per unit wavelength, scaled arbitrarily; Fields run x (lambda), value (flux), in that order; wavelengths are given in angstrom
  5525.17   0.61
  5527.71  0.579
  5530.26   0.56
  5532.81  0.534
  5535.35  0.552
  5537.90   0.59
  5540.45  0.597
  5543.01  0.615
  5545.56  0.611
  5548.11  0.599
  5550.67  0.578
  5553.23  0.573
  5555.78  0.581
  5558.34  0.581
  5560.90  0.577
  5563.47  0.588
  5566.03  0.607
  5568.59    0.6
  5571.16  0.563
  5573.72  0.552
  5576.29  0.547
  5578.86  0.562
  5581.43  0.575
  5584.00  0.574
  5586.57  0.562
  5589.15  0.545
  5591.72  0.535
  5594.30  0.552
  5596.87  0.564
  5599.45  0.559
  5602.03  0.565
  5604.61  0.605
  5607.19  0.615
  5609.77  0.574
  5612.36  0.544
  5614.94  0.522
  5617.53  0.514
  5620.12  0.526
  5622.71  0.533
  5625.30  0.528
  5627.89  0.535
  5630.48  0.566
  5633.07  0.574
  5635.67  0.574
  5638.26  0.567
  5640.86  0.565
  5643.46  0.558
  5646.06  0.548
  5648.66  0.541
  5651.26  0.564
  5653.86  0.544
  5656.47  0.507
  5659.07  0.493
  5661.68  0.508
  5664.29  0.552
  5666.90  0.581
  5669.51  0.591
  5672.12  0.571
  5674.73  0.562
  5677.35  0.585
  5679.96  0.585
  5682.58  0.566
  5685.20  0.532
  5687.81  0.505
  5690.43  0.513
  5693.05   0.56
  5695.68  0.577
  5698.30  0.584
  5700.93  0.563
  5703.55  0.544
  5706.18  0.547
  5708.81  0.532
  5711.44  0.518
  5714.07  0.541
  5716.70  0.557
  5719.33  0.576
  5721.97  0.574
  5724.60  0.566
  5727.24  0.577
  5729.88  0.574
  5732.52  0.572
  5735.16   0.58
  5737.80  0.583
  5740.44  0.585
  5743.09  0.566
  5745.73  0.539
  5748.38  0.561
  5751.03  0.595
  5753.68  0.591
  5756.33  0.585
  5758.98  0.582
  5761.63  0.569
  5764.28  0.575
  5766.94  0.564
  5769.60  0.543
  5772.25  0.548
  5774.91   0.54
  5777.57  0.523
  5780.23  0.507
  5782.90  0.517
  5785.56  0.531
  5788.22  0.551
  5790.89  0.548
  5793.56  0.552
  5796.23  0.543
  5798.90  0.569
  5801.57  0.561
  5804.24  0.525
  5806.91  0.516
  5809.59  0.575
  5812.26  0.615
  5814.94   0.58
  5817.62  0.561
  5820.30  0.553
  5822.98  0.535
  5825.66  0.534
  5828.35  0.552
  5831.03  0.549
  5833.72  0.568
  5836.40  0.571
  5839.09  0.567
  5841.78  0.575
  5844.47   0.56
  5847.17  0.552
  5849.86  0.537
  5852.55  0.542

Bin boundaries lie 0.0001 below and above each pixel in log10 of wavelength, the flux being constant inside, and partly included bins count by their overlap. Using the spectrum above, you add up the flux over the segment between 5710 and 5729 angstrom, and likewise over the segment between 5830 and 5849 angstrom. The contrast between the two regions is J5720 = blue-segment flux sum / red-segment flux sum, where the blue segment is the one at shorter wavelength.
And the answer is 0.99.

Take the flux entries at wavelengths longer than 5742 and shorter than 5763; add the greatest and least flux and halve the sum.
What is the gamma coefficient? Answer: 0.567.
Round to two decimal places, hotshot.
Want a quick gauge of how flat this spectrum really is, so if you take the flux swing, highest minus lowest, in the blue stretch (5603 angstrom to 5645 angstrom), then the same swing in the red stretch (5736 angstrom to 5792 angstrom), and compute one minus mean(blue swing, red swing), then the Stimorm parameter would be 0.91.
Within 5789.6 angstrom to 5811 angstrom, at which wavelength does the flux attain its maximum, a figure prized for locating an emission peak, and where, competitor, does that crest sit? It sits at 5809.59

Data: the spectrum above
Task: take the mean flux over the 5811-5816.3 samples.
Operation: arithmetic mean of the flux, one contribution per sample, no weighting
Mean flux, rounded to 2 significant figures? 0.60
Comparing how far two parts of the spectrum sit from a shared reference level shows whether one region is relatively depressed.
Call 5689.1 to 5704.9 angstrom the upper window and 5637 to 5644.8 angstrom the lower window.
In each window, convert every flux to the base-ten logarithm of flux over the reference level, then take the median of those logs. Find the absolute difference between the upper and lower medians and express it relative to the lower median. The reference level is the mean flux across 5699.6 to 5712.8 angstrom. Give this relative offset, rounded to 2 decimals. 0.14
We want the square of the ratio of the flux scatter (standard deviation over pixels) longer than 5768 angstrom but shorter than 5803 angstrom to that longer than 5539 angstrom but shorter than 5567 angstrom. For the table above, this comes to 1.4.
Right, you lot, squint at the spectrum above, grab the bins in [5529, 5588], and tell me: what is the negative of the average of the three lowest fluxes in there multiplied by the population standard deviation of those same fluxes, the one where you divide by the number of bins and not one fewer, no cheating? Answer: -0.0115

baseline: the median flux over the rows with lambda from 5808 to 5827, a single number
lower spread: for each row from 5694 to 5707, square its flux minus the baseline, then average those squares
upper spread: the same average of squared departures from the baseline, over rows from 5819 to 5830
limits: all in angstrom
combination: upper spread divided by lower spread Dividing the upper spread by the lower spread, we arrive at 1.5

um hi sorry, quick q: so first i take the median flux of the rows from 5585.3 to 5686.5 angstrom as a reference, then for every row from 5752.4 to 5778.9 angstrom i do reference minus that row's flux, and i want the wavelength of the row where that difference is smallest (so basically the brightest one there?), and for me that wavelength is 5753.68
